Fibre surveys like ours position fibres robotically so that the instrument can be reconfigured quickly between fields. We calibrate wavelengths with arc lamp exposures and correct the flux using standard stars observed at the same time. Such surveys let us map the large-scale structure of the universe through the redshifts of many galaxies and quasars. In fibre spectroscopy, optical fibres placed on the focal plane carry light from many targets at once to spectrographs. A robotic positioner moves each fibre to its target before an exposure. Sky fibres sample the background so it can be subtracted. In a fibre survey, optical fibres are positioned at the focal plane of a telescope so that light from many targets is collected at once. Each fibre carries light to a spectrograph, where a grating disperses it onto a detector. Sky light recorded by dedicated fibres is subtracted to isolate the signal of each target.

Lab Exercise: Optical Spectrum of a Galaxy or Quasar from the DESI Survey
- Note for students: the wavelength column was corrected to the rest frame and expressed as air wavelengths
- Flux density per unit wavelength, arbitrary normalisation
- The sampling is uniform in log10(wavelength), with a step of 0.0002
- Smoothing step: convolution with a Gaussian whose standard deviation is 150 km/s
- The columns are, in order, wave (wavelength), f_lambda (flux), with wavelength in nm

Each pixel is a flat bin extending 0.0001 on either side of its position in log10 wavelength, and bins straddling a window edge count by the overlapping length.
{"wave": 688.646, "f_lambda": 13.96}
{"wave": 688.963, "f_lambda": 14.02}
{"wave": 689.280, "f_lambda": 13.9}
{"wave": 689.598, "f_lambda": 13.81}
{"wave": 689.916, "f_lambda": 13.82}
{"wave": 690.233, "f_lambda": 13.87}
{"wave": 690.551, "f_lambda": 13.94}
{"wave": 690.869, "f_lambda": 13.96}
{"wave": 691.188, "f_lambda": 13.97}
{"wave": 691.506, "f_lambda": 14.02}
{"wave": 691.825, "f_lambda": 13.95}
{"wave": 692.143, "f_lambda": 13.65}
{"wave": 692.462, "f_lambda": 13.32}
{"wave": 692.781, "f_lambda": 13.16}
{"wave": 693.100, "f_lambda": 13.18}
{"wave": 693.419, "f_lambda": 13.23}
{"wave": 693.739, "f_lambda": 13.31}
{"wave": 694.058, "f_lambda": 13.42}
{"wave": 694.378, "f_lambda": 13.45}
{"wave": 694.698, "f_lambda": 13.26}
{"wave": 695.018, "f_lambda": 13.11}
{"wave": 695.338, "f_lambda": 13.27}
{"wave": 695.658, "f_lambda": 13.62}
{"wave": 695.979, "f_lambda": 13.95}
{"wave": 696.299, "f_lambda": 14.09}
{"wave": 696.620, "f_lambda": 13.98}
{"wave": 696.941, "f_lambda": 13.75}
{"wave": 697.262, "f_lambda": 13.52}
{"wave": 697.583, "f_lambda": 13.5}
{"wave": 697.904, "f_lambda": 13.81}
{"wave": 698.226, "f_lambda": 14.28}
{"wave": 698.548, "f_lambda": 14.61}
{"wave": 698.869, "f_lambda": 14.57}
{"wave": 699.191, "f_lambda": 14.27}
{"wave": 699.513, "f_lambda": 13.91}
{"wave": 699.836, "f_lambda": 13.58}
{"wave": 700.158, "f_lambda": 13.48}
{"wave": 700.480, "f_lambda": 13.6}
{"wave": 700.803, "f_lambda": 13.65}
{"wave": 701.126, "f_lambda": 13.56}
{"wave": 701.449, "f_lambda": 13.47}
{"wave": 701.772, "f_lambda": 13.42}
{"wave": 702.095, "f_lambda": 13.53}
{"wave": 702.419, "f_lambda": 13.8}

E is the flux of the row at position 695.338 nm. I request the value 13.27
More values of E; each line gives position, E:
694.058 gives 13.42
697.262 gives 13.52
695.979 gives 13.95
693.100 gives 13.18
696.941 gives 13.75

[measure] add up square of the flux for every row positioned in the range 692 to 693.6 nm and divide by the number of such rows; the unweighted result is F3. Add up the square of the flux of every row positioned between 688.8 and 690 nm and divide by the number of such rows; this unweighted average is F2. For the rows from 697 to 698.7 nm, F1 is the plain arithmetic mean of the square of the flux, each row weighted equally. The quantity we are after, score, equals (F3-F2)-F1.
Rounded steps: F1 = 195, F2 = 193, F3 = 177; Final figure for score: -210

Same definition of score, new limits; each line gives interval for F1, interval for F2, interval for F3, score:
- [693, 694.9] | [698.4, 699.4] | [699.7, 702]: -204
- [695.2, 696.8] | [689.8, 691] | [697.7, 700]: -183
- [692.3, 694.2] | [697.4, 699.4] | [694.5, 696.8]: -192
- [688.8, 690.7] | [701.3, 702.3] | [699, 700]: -181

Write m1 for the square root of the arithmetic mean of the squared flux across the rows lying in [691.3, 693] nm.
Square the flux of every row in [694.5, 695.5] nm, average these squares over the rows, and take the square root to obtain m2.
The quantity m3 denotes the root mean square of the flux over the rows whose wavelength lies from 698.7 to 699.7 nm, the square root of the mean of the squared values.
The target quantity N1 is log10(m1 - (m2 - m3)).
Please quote 1.17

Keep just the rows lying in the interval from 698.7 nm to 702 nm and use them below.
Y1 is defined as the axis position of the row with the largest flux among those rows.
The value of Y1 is 698.869 nm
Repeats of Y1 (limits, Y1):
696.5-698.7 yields 698.548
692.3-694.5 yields 694.378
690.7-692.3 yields 691.506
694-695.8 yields 695.658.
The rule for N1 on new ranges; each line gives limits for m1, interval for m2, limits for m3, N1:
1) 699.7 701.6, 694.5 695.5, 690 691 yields 1.15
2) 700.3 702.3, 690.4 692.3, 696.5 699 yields 1.13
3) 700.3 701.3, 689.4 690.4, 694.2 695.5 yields 1.12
